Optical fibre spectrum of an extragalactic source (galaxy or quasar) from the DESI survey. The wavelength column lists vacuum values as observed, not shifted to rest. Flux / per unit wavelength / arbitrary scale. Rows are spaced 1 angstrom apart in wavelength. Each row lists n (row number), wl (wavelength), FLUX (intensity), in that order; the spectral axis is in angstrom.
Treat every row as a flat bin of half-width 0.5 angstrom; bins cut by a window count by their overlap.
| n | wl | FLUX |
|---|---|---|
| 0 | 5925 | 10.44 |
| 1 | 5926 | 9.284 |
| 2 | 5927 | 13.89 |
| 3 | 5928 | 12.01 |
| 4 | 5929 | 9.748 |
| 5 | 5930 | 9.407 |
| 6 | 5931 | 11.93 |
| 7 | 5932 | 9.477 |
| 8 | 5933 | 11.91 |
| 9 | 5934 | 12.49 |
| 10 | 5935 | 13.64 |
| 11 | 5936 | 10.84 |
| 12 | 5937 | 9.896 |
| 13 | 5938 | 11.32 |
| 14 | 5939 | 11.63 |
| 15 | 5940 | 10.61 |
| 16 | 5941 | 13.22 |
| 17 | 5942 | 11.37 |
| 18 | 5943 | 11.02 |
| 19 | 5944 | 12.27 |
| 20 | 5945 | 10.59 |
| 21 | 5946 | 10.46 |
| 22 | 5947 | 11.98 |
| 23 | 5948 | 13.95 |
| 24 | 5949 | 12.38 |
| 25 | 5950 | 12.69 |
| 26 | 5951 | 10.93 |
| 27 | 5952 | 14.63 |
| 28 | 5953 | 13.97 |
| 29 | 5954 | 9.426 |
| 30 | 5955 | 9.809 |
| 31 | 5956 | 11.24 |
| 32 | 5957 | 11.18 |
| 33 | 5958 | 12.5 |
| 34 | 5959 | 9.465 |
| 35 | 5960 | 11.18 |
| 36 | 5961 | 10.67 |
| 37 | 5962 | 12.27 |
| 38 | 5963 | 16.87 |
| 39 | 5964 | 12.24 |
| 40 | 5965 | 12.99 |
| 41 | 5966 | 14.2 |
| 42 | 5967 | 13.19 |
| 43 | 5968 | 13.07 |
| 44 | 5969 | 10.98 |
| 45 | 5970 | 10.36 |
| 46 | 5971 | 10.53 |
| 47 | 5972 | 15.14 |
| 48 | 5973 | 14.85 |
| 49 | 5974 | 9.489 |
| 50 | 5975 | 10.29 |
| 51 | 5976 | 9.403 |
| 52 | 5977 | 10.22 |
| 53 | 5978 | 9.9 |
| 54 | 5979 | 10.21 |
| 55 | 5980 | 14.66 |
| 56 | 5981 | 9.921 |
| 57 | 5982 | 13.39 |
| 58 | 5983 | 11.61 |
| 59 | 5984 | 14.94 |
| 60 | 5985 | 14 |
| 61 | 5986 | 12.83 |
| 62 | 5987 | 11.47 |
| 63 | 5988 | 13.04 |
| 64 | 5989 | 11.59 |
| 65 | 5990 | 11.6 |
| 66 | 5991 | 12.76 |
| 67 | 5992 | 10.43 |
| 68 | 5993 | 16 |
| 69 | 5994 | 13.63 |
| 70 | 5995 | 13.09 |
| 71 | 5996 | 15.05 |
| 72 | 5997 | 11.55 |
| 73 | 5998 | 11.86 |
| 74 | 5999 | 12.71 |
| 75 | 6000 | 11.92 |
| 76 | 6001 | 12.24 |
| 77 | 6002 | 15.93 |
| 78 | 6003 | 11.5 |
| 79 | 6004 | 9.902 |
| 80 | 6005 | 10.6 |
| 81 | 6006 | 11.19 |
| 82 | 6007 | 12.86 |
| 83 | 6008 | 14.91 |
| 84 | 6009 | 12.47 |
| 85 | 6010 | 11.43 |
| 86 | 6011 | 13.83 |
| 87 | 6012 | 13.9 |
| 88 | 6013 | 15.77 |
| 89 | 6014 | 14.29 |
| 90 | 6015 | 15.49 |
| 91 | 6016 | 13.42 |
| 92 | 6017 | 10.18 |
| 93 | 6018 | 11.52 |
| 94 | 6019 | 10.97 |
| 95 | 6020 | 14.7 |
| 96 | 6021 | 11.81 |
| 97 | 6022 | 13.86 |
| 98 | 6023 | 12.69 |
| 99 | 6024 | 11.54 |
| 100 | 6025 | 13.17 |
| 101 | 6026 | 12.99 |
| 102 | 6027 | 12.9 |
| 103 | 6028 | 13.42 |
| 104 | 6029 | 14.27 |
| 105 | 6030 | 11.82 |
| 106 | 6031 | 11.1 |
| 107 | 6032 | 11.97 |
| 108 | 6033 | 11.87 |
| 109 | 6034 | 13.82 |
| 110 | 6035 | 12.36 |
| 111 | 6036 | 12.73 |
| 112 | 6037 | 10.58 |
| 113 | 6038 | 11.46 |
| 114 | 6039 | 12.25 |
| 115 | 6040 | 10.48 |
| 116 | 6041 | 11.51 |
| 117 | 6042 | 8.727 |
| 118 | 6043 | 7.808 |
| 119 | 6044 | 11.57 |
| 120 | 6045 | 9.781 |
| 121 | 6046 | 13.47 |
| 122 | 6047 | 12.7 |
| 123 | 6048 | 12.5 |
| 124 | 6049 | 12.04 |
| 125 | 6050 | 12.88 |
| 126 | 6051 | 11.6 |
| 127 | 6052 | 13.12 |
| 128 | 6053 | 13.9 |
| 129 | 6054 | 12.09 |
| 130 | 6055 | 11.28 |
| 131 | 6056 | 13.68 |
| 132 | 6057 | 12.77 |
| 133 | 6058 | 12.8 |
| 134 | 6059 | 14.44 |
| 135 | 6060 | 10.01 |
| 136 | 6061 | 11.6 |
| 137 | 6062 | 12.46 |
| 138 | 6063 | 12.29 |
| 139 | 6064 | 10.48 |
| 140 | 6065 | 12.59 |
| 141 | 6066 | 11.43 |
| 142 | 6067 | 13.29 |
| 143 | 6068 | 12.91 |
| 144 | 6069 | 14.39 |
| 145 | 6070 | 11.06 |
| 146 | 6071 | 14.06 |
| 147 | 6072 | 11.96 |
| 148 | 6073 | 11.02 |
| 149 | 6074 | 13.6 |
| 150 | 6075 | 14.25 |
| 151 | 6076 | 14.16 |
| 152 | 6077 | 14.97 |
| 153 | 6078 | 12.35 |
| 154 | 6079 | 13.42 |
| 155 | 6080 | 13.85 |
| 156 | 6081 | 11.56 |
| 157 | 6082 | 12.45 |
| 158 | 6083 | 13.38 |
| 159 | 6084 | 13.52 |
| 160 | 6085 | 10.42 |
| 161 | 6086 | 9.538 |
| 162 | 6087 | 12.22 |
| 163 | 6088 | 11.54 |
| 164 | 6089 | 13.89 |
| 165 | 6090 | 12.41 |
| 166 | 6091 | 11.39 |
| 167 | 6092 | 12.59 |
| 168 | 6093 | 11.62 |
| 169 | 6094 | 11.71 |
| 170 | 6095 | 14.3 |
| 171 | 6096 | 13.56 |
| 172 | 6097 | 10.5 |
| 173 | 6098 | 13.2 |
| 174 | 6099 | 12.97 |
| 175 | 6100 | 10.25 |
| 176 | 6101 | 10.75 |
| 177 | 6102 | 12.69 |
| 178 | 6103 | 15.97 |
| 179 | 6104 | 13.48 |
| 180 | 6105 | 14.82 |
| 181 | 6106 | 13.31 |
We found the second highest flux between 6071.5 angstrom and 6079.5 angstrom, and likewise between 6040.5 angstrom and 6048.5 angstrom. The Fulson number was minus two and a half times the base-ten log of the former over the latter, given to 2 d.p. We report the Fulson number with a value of -0.13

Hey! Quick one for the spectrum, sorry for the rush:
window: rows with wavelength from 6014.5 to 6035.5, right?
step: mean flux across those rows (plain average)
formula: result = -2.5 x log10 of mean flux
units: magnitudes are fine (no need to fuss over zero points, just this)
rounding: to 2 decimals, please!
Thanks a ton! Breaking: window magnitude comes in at -2.76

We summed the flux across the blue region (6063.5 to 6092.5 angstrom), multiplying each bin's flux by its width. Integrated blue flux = 365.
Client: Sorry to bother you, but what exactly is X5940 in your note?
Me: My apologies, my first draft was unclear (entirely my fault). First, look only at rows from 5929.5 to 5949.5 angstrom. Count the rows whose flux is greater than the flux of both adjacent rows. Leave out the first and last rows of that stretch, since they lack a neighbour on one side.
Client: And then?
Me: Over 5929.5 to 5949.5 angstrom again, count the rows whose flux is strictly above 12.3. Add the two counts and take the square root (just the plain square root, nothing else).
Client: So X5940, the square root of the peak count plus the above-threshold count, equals 3.32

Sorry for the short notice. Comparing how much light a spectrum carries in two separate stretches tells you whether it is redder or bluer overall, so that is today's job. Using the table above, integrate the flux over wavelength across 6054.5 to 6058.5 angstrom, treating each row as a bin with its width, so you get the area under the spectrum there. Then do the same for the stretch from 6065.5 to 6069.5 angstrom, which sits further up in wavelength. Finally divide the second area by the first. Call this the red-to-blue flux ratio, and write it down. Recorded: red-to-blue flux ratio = 1.03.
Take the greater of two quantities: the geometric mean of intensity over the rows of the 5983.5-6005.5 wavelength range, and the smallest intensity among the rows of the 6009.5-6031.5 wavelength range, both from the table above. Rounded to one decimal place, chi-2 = 12.6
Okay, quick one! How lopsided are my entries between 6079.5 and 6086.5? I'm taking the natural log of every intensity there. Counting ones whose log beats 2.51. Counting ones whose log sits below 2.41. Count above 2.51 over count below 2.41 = 2.00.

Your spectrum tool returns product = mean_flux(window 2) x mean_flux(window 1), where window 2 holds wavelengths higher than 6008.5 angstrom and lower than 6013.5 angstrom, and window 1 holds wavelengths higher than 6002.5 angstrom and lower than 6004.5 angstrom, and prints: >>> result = 144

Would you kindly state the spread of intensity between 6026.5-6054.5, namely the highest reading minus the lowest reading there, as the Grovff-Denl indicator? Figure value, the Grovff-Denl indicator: 6.5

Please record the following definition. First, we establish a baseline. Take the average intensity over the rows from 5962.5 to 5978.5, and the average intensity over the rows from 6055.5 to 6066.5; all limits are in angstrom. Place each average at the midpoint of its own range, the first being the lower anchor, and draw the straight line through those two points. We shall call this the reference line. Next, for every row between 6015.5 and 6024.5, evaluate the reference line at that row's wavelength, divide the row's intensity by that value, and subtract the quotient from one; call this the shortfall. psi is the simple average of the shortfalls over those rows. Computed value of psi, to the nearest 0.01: -0.01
